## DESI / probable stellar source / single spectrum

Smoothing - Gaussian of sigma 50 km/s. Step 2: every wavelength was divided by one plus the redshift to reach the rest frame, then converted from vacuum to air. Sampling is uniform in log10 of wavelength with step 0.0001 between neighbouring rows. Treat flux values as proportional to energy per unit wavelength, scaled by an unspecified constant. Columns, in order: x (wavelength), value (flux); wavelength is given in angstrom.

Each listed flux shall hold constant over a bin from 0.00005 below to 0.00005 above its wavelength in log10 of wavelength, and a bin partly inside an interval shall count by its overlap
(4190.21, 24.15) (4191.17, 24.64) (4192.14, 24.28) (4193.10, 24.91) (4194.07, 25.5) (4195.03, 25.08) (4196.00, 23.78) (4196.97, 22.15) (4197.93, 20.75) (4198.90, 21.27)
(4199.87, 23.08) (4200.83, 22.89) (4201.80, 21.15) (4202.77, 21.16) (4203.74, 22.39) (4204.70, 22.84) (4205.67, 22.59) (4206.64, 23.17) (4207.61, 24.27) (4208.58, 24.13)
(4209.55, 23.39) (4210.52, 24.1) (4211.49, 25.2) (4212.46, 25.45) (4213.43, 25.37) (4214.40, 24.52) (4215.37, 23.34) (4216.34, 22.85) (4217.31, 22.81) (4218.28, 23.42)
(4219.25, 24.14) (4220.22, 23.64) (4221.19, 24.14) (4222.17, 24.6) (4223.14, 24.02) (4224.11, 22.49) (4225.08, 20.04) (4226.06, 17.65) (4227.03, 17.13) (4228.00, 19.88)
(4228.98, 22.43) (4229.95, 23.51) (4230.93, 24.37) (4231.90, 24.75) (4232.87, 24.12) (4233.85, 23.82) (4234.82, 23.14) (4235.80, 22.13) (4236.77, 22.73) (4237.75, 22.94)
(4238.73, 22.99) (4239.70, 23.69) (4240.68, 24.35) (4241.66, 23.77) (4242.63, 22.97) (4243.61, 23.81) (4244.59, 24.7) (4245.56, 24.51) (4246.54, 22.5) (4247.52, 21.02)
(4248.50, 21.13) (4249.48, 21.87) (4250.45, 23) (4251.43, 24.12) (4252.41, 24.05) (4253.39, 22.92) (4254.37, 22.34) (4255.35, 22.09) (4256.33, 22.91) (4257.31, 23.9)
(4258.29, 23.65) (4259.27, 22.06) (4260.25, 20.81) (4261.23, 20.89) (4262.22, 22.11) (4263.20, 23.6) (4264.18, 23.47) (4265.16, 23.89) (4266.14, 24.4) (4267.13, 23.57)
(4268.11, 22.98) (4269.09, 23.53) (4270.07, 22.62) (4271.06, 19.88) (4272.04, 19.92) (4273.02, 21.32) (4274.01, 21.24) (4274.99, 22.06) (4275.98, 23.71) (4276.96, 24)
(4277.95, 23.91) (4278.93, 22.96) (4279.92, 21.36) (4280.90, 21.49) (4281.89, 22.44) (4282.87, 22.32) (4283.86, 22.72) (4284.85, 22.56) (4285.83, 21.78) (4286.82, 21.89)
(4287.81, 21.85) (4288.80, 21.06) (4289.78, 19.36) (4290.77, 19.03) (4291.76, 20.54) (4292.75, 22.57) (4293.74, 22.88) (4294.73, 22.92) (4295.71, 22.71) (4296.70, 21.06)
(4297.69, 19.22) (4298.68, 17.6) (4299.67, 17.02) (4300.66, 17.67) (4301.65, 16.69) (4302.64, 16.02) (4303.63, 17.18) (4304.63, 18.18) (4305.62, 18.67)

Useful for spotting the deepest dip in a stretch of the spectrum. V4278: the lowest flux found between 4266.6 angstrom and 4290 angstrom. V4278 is 19.36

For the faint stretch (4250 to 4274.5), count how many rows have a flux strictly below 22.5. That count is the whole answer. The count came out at 10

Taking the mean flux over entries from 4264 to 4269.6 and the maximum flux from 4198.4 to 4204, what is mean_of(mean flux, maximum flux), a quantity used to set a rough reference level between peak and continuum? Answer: 23.4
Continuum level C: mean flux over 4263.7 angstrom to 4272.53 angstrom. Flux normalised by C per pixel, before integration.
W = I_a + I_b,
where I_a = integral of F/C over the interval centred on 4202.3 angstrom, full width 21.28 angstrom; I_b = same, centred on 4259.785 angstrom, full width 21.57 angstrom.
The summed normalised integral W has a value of 43.7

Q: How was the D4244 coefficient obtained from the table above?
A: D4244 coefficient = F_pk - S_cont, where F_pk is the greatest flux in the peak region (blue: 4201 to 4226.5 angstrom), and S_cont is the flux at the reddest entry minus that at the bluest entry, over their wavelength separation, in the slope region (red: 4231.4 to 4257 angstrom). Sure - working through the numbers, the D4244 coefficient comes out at 25.5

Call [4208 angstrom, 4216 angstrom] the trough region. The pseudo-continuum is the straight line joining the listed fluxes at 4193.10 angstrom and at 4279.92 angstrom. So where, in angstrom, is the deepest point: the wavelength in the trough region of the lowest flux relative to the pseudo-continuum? 4209.55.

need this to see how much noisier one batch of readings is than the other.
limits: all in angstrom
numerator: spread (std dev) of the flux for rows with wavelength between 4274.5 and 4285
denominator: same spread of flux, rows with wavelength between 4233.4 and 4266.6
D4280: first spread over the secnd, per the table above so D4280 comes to 0.8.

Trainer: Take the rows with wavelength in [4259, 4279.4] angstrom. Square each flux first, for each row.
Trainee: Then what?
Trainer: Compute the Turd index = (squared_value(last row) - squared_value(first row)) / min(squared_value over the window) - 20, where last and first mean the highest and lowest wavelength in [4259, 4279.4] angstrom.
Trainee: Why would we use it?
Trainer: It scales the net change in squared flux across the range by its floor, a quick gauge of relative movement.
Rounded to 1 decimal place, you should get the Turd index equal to -19.9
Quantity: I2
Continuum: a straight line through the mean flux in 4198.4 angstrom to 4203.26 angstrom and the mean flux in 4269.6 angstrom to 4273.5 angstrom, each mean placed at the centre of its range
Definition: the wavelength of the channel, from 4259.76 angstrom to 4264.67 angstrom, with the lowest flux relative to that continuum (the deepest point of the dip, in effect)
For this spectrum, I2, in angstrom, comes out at 4260.25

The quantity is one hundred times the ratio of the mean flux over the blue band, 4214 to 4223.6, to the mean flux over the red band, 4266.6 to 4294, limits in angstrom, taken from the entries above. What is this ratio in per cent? 108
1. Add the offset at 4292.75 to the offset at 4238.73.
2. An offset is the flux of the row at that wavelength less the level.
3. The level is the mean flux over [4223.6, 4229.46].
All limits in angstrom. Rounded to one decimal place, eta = 5.7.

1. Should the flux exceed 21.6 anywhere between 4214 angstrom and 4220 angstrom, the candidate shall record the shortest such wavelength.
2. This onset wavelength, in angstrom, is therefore 4214.40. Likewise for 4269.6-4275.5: 4270.07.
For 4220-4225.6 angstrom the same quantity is 4220.22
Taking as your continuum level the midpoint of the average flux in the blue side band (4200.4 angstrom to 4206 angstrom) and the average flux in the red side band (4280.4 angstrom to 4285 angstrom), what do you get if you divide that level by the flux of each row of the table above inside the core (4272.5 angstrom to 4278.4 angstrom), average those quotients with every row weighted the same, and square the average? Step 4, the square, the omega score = 0.96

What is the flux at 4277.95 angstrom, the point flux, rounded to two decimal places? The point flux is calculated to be 23.91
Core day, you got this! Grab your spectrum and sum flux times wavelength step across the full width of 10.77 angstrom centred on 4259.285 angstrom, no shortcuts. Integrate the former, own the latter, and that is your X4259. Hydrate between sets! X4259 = 243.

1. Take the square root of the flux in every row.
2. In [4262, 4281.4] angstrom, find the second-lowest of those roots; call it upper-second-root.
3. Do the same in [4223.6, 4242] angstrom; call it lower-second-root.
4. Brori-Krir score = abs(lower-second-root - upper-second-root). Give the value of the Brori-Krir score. 0.3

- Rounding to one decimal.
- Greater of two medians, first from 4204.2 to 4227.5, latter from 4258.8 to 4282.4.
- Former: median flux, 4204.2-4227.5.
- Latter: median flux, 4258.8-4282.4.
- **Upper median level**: 23.5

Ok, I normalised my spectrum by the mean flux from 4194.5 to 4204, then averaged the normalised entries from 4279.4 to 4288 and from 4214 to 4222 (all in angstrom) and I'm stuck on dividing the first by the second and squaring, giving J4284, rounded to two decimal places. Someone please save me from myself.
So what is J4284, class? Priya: 0.87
